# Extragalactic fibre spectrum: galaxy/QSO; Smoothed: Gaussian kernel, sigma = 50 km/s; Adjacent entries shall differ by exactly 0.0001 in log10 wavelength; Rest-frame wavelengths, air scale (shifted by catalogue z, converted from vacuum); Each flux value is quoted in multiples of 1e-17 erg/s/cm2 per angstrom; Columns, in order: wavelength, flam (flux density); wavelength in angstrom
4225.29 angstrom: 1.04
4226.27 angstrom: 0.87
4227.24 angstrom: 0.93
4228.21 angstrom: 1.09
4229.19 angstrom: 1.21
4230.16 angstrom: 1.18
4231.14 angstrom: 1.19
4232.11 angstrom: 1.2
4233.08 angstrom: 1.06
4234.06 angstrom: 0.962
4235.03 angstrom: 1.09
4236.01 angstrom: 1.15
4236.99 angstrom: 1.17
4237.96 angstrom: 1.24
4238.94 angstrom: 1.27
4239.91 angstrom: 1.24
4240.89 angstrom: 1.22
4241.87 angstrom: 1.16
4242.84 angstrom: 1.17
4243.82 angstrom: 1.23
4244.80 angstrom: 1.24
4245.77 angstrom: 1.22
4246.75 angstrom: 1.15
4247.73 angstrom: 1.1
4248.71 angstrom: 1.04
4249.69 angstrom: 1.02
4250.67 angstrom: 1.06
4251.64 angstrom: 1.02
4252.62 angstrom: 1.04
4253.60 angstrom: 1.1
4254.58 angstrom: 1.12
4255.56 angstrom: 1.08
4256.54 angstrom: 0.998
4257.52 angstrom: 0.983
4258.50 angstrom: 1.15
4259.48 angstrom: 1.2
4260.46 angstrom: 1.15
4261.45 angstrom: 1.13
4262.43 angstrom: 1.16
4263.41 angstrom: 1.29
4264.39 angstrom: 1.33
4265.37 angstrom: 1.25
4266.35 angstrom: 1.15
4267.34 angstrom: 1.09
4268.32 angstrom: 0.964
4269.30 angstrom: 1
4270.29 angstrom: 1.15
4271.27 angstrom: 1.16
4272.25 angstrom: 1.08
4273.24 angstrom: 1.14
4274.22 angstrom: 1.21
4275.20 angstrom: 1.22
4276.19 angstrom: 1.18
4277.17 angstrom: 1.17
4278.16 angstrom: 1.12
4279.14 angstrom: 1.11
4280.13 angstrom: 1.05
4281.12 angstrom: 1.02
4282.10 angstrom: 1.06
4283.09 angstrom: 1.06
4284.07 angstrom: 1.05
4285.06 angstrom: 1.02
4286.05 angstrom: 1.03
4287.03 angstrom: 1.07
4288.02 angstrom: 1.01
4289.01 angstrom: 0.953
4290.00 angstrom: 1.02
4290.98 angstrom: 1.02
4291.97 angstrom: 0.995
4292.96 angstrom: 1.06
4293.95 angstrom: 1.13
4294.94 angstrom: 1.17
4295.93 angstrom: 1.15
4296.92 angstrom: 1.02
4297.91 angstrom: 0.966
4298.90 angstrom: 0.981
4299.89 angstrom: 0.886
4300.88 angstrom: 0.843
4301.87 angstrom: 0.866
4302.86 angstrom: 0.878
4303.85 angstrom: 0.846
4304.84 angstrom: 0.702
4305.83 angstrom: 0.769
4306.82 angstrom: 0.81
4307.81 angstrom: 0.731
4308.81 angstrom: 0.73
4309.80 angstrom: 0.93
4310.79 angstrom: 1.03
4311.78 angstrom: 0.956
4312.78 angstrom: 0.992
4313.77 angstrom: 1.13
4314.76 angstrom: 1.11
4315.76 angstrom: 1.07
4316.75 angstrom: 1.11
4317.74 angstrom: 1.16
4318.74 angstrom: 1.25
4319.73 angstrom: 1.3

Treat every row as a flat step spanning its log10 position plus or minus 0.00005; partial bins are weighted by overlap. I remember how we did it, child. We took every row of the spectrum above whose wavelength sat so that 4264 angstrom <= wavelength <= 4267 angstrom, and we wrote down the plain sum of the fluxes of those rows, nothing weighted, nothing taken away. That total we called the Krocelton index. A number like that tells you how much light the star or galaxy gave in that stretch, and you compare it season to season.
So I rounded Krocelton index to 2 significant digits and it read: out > 3.7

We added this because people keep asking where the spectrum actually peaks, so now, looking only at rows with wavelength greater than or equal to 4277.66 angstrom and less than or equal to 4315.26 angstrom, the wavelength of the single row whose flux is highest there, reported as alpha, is 4294.94 angstrom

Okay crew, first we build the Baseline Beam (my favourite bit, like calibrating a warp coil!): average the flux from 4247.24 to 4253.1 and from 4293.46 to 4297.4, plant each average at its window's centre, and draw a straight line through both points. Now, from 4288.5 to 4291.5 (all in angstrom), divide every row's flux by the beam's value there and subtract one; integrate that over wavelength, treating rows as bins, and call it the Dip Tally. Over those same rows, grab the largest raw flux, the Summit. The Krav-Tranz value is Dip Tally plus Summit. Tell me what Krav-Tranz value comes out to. 0.72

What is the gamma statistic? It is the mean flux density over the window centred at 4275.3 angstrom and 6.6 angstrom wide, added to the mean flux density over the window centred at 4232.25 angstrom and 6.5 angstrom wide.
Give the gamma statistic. 2.29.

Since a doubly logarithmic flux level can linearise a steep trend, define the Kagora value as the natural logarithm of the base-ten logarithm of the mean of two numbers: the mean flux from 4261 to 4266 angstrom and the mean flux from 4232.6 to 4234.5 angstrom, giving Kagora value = -3.00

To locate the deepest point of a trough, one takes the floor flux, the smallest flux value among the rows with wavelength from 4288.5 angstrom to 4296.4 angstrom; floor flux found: 0.953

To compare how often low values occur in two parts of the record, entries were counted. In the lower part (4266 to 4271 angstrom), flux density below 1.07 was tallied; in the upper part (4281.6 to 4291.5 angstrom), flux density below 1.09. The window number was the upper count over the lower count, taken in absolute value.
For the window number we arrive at 5.0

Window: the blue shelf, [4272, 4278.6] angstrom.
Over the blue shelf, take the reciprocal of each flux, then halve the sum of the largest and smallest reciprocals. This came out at 0.87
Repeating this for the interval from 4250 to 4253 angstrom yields 0.96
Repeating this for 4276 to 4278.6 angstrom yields 0.87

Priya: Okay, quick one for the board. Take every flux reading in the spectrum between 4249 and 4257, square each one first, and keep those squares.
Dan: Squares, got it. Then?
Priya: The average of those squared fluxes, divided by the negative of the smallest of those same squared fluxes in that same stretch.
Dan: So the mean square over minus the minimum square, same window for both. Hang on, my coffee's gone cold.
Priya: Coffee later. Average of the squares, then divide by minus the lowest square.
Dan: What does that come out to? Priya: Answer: -1.12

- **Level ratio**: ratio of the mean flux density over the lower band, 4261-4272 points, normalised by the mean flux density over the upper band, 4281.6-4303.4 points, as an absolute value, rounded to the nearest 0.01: 1.14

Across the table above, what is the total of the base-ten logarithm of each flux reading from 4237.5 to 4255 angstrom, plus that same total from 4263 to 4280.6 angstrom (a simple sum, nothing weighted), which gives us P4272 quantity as 2.1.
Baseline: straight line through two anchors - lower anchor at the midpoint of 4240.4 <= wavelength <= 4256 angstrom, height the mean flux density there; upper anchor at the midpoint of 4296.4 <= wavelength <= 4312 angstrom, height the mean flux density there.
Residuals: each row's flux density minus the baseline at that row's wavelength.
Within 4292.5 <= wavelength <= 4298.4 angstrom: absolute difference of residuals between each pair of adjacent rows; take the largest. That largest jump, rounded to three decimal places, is 0.126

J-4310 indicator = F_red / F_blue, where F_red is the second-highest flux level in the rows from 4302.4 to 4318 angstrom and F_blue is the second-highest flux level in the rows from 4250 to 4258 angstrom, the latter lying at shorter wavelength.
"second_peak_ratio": 1.027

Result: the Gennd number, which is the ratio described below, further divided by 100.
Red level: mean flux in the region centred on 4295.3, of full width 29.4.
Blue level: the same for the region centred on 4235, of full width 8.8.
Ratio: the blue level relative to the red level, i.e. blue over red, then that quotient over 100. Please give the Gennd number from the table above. 0.0120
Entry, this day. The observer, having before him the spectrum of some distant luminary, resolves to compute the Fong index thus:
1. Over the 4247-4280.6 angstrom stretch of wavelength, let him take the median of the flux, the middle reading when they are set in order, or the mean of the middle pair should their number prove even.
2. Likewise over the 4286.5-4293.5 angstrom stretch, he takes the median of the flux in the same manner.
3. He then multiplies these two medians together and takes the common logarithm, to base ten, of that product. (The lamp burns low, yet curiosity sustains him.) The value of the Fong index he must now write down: 0.058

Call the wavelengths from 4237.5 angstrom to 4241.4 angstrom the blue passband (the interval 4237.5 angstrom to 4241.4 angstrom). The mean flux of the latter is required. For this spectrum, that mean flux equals 1.24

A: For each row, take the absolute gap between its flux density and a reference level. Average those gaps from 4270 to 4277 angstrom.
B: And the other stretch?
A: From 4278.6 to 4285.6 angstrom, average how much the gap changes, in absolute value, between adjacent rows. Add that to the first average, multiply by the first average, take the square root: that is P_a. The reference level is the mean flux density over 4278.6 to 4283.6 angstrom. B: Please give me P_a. 0.11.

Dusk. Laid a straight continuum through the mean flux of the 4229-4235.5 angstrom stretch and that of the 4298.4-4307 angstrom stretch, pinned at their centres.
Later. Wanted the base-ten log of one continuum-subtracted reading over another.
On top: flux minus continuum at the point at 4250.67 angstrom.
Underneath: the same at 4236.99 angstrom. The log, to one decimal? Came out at -0.9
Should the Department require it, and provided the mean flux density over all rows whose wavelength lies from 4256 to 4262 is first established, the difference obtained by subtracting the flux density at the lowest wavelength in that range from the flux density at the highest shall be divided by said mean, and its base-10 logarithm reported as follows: -0.9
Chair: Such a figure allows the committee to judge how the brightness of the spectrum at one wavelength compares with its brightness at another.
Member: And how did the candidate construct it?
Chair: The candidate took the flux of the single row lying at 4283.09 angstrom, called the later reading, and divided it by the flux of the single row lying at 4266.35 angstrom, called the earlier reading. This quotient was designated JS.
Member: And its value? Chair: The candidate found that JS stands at 0.92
